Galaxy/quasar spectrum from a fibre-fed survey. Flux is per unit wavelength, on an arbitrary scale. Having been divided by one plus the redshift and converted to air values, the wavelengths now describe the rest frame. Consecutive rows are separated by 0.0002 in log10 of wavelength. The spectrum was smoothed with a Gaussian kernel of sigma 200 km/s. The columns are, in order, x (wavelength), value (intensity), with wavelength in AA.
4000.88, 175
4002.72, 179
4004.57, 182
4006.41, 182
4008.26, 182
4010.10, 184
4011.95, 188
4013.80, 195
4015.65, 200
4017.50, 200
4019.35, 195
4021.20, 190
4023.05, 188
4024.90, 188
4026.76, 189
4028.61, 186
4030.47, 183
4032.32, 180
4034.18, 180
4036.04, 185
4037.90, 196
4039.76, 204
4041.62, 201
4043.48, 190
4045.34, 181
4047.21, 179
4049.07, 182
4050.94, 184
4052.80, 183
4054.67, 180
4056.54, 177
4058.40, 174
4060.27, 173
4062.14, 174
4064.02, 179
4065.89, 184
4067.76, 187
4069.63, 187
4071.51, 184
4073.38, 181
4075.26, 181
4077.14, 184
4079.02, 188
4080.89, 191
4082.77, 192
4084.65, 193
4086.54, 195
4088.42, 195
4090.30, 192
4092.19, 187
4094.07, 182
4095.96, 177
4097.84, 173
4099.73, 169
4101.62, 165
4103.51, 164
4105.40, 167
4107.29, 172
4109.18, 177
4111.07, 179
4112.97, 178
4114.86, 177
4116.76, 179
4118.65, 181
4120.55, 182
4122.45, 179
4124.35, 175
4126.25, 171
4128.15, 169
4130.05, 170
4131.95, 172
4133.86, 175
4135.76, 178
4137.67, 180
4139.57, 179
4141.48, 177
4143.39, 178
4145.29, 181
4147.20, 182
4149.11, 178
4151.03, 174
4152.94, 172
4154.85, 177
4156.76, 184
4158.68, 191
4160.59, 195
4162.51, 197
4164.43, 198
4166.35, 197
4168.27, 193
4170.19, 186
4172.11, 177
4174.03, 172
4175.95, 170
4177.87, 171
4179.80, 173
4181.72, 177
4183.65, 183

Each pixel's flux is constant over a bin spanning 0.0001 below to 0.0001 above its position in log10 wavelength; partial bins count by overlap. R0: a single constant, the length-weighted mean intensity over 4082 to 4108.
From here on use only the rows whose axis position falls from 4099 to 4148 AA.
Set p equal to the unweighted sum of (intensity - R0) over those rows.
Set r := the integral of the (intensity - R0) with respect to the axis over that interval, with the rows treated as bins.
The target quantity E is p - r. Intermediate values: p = -128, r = -241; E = 113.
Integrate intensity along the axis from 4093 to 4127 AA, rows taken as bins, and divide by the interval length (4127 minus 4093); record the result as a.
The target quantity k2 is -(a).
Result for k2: -175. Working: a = 175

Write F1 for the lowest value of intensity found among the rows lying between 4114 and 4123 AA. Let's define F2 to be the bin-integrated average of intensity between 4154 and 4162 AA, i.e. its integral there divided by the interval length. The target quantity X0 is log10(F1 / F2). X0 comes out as -0.025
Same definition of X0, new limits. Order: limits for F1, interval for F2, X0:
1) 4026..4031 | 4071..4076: 0.003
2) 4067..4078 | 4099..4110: 0.030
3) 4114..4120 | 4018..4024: -0.035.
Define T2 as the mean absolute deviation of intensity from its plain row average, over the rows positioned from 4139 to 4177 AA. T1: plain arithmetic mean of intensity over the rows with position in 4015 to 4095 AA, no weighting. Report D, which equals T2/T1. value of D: 0.042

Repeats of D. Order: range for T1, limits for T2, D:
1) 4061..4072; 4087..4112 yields 0.043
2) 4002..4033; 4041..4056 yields 0.028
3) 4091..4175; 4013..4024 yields 0.021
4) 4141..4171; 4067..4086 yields 0.019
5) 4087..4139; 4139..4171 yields 0.043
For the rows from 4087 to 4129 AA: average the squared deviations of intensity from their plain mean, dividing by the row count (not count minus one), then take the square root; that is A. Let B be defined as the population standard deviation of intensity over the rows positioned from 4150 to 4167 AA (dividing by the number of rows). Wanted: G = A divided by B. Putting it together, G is 0.8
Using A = 7.8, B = 10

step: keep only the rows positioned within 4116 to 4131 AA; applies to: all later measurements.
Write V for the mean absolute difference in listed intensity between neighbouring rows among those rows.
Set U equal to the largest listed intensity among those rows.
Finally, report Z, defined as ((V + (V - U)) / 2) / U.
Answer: -0.487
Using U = 182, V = 2.43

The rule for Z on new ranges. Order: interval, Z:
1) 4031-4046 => -0.467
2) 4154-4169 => -0.481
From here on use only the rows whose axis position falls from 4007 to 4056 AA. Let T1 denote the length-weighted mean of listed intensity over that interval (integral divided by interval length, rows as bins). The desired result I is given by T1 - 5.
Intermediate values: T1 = 188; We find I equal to 183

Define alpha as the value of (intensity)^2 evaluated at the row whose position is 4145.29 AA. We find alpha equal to 32761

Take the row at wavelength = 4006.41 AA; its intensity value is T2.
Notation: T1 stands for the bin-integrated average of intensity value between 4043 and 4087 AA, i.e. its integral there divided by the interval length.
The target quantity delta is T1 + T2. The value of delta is 365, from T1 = 183.3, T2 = 182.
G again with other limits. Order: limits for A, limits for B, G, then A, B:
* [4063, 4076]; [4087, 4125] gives 0.4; 2.9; 8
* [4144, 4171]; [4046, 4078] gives 2.1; 8.7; 4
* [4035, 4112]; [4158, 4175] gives 1.0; 9.2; 9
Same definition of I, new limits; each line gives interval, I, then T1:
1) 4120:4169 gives 176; 181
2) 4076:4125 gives 176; 181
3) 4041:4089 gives 179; 184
